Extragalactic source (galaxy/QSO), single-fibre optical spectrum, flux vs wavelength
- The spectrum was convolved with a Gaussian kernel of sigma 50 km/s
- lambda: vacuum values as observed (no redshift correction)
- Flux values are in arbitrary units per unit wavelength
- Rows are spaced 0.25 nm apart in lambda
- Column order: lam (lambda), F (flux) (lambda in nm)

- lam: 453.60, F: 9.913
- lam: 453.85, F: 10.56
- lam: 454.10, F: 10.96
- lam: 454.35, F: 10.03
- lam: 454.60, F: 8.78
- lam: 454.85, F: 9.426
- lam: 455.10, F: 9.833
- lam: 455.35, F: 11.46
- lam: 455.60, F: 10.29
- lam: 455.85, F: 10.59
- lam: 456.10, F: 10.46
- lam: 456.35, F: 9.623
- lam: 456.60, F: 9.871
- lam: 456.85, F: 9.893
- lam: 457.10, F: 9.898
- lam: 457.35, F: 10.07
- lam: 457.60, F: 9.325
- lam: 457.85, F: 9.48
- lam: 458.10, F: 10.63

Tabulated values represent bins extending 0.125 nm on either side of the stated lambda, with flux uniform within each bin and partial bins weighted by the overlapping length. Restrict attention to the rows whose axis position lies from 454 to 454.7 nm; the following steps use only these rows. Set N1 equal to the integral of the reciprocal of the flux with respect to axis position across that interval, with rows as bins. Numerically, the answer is 0.0711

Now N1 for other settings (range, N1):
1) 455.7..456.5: 0.0784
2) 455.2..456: 0.0747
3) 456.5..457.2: 0.0708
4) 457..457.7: 0.0717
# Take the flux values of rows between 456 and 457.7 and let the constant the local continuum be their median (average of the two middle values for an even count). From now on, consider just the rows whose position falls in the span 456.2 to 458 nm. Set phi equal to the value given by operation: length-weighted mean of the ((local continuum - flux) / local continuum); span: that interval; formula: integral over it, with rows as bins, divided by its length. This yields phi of 0.01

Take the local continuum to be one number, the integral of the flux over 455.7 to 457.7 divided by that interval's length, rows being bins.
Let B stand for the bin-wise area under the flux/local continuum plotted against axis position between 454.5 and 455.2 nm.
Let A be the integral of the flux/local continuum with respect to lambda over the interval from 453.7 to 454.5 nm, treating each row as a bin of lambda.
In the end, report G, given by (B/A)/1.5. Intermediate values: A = 0.84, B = 0.7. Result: 0.5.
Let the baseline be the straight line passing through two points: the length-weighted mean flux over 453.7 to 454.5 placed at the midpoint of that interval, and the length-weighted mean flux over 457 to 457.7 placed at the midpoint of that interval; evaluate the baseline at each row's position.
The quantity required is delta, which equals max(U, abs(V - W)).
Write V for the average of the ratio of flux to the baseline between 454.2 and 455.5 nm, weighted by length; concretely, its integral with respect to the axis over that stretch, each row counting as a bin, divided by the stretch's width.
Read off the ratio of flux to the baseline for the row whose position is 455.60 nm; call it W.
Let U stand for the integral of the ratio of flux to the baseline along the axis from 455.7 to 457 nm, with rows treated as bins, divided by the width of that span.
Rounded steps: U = 1.01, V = 0.97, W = 1.02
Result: 1.01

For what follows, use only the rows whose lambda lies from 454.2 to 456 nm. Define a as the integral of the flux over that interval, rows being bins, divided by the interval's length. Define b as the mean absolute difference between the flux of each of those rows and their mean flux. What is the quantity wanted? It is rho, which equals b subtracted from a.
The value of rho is 9.46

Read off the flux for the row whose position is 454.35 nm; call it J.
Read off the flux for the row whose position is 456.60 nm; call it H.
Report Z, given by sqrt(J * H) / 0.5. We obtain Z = 19.9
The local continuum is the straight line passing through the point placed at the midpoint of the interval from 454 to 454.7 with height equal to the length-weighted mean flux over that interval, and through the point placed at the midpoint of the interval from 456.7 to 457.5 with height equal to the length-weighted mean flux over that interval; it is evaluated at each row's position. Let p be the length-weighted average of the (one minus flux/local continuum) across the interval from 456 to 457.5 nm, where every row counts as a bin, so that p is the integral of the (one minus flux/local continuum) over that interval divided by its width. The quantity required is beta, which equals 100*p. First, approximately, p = 0.00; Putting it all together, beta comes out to -0.2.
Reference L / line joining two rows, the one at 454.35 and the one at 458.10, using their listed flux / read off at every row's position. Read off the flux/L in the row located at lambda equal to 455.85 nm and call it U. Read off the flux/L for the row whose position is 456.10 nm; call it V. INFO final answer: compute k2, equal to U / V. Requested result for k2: 1.02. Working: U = 1.03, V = 1.01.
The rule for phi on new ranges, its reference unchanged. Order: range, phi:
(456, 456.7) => -0.01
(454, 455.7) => -0.02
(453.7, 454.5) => -0.06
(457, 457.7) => 0.01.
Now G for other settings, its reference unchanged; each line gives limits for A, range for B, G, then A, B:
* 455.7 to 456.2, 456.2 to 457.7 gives 1.9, 0.53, 1.5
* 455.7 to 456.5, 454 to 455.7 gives 1.4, 0.82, 1.7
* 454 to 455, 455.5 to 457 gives 1.0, 0.98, 1.5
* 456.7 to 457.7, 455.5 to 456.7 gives 0.8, 0.98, 1.2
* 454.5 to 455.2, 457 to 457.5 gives 0.5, 0.66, 0.5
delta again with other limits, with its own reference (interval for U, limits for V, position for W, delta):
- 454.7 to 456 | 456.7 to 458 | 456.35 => 1.01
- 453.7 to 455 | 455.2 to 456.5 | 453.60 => 0.96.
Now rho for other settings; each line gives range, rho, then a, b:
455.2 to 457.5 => 9.82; 10.23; 0.4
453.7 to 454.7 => 9.43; 10.11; 0.7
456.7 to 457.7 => 9.57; 9.81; 0.2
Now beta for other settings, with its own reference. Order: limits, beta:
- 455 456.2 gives -6.2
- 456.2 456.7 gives 1.6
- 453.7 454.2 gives -7.9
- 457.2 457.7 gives 2.1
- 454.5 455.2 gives 5.8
